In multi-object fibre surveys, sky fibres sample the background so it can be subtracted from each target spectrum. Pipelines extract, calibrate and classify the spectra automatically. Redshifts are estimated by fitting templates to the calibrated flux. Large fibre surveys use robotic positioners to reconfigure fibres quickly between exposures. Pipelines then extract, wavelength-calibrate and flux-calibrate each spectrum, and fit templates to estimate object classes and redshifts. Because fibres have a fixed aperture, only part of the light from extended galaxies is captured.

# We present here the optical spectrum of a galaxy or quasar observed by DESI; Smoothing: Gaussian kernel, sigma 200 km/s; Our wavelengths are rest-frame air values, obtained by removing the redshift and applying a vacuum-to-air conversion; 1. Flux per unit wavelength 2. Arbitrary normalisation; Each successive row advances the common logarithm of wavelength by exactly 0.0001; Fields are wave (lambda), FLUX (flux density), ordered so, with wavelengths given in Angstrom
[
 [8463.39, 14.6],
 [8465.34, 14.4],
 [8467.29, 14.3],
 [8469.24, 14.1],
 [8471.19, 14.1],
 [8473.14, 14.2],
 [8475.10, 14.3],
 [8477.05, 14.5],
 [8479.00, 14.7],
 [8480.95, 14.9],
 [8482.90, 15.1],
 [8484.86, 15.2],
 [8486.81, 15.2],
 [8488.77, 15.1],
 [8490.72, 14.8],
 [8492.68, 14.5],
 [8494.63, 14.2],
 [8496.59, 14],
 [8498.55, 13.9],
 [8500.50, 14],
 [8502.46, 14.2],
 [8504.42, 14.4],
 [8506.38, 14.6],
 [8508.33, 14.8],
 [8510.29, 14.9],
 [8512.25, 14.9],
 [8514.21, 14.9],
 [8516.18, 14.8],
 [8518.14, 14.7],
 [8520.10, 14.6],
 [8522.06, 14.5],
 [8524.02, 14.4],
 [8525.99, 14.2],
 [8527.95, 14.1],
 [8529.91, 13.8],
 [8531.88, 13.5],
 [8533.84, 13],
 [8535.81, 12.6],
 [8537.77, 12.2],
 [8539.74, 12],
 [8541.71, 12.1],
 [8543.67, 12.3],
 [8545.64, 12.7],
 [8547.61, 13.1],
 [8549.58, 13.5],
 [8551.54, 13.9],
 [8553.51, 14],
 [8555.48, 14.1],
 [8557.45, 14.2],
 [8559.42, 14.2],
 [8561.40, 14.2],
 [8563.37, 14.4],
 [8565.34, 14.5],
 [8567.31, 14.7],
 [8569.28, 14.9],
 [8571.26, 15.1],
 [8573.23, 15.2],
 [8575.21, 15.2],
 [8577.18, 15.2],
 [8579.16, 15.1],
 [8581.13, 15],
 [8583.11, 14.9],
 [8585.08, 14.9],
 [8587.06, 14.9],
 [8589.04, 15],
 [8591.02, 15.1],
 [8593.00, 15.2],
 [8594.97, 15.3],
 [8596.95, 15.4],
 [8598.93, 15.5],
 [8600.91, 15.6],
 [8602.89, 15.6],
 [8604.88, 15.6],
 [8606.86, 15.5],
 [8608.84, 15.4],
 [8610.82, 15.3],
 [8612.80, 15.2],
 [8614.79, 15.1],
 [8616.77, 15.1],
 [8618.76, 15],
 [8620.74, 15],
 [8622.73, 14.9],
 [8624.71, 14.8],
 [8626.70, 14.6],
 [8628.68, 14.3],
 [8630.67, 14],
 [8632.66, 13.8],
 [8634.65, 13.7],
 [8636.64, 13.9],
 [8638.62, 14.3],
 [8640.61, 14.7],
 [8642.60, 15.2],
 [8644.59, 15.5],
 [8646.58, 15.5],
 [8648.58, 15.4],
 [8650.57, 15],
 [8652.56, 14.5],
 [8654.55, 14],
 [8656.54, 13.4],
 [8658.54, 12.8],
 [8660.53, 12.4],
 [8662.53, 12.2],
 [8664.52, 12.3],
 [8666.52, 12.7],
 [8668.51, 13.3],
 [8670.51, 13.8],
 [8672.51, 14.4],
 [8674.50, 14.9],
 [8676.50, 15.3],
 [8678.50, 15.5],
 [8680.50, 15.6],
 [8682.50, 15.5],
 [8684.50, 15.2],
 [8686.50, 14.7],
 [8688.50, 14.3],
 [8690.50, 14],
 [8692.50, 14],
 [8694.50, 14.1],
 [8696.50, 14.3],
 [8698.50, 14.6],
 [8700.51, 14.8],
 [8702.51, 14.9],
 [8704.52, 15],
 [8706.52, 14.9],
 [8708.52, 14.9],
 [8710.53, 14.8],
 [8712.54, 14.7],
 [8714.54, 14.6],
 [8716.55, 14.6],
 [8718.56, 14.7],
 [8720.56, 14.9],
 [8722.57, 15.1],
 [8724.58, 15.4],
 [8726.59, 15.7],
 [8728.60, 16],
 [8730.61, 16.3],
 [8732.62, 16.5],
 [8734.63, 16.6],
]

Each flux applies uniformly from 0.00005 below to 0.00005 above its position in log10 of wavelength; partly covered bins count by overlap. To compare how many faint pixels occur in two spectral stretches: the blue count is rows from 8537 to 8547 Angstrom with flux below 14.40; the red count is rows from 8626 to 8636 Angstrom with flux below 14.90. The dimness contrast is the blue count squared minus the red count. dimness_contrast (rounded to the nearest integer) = 20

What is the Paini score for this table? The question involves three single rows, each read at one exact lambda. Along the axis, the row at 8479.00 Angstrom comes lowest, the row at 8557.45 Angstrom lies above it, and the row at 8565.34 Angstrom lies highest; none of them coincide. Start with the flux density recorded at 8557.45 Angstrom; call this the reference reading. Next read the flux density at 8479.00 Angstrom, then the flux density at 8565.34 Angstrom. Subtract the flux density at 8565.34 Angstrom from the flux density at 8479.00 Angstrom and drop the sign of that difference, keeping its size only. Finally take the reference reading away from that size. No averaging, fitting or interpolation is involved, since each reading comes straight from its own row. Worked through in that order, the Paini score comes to -14.0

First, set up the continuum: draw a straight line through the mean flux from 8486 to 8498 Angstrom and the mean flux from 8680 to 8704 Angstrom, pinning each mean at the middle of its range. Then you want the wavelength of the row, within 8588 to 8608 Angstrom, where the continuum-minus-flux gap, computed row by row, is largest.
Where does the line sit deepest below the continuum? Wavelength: 8589.04 Angstrom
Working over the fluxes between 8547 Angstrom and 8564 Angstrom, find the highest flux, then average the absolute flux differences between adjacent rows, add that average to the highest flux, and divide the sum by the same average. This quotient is 90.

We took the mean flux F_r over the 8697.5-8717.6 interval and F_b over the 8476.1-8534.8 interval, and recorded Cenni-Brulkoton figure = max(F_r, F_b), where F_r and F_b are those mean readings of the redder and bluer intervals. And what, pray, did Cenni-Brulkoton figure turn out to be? 14.8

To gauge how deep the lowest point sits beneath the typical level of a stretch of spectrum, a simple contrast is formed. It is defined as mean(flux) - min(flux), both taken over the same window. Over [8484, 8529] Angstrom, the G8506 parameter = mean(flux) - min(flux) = 0.66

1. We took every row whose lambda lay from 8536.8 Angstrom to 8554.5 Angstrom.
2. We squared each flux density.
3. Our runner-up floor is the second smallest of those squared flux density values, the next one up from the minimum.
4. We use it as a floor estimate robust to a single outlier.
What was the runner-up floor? 146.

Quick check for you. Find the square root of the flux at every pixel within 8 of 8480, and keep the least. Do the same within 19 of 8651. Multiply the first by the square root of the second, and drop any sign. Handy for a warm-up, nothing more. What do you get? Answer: 7.0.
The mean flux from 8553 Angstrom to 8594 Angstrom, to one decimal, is 14.8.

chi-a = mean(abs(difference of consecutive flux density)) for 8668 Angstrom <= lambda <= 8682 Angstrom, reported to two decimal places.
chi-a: 0.38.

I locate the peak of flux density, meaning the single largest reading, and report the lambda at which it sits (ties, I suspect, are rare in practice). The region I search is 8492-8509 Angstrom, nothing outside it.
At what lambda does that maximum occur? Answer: 8508.33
